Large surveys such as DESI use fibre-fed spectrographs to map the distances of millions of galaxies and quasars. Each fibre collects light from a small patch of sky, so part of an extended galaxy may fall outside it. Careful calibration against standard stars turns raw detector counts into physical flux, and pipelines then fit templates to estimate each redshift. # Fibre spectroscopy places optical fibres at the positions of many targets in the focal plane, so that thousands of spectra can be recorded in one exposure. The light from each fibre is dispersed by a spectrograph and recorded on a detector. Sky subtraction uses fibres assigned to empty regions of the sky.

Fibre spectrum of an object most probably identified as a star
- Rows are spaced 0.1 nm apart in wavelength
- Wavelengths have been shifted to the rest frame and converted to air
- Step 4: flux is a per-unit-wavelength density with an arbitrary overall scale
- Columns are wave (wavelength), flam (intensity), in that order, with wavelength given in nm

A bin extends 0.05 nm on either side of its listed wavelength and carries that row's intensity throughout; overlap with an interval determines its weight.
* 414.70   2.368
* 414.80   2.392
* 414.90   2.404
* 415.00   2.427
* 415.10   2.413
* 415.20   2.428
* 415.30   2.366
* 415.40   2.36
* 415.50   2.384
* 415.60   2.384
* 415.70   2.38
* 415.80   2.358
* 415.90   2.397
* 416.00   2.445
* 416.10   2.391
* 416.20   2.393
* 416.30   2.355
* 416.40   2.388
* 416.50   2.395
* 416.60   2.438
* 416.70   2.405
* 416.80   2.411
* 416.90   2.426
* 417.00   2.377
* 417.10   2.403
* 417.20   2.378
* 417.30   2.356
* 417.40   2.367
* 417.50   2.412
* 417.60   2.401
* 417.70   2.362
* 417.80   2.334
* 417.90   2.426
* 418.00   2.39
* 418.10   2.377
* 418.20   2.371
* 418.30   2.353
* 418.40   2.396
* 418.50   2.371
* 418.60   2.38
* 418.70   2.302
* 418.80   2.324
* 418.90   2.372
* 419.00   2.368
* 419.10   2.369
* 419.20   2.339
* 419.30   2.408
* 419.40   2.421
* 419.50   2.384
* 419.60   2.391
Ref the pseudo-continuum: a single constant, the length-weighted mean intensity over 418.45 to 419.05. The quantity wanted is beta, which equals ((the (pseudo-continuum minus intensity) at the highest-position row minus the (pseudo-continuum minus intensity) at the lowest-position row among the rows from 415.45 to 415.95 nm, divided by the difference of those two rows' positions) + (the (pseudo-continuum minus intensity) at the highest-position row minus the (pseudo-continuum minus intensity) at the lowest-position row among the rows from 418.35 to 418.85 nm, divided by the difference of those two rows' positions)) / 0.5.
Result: 0.3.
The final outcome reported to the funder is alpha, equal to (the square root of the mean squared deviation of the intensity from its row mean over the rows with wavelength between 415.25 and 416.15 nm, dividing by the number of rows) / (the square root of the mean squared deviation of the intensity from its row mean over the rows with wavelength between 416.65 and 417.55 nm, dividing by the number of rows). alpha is 1.10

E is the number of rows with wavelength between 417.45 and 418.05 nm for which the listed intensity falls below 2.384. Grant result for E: 2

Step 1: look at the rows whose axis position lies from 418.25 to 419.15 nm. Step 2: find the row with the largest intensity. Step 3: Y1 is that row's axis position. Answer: 418.40 nm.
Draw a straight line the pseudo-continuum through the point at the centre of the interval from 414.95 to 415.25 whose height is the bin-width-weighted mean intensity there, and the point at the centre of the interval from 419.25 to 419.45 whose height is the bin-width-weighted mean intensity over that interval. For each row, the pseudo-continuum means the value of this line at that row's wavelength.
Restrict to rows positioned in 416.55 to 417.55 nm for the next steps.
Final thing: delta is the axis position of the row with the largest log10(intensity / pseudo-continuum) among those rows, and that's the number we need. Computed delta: 416.60 nm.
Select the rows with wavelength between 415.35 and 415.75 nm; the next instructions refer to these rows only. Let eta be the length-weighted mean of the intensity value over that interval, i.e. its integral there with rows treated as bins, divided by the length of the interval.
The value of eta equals 2.377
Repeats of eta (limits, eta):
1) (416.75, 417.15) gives 2.404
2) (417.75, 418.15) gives 2.382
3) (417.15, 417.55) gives 2.378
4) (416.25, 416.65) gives 2.394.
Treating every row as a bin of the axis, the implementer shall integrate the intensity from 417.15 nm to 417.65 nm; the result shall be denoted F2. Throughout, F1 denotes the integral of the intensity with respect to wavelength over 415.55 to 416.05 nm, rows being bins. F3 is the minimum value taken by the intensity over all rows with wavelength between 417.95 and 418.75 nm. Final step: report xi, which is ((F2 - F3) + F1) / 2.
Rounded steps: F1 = 1.20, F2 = 1.2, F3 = 2.302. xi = 0.04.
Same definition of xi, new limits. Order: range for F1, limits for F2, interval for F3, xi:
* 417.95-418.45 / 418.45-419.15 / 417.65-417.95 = 0.25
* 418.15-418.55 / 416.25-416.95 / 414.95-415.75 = 0.14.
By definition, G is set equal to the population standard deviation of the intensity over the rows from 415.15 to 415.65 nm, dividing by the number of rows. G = 0.0238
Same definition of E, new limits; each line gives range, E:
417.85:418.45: 3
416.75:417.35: 3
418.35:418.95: 5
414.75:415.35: 1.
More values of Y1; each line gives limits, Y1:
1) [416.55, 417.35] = 416.60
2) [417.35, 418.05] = 417.90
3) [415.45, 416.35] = 416.00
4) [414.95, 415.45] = 415.20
